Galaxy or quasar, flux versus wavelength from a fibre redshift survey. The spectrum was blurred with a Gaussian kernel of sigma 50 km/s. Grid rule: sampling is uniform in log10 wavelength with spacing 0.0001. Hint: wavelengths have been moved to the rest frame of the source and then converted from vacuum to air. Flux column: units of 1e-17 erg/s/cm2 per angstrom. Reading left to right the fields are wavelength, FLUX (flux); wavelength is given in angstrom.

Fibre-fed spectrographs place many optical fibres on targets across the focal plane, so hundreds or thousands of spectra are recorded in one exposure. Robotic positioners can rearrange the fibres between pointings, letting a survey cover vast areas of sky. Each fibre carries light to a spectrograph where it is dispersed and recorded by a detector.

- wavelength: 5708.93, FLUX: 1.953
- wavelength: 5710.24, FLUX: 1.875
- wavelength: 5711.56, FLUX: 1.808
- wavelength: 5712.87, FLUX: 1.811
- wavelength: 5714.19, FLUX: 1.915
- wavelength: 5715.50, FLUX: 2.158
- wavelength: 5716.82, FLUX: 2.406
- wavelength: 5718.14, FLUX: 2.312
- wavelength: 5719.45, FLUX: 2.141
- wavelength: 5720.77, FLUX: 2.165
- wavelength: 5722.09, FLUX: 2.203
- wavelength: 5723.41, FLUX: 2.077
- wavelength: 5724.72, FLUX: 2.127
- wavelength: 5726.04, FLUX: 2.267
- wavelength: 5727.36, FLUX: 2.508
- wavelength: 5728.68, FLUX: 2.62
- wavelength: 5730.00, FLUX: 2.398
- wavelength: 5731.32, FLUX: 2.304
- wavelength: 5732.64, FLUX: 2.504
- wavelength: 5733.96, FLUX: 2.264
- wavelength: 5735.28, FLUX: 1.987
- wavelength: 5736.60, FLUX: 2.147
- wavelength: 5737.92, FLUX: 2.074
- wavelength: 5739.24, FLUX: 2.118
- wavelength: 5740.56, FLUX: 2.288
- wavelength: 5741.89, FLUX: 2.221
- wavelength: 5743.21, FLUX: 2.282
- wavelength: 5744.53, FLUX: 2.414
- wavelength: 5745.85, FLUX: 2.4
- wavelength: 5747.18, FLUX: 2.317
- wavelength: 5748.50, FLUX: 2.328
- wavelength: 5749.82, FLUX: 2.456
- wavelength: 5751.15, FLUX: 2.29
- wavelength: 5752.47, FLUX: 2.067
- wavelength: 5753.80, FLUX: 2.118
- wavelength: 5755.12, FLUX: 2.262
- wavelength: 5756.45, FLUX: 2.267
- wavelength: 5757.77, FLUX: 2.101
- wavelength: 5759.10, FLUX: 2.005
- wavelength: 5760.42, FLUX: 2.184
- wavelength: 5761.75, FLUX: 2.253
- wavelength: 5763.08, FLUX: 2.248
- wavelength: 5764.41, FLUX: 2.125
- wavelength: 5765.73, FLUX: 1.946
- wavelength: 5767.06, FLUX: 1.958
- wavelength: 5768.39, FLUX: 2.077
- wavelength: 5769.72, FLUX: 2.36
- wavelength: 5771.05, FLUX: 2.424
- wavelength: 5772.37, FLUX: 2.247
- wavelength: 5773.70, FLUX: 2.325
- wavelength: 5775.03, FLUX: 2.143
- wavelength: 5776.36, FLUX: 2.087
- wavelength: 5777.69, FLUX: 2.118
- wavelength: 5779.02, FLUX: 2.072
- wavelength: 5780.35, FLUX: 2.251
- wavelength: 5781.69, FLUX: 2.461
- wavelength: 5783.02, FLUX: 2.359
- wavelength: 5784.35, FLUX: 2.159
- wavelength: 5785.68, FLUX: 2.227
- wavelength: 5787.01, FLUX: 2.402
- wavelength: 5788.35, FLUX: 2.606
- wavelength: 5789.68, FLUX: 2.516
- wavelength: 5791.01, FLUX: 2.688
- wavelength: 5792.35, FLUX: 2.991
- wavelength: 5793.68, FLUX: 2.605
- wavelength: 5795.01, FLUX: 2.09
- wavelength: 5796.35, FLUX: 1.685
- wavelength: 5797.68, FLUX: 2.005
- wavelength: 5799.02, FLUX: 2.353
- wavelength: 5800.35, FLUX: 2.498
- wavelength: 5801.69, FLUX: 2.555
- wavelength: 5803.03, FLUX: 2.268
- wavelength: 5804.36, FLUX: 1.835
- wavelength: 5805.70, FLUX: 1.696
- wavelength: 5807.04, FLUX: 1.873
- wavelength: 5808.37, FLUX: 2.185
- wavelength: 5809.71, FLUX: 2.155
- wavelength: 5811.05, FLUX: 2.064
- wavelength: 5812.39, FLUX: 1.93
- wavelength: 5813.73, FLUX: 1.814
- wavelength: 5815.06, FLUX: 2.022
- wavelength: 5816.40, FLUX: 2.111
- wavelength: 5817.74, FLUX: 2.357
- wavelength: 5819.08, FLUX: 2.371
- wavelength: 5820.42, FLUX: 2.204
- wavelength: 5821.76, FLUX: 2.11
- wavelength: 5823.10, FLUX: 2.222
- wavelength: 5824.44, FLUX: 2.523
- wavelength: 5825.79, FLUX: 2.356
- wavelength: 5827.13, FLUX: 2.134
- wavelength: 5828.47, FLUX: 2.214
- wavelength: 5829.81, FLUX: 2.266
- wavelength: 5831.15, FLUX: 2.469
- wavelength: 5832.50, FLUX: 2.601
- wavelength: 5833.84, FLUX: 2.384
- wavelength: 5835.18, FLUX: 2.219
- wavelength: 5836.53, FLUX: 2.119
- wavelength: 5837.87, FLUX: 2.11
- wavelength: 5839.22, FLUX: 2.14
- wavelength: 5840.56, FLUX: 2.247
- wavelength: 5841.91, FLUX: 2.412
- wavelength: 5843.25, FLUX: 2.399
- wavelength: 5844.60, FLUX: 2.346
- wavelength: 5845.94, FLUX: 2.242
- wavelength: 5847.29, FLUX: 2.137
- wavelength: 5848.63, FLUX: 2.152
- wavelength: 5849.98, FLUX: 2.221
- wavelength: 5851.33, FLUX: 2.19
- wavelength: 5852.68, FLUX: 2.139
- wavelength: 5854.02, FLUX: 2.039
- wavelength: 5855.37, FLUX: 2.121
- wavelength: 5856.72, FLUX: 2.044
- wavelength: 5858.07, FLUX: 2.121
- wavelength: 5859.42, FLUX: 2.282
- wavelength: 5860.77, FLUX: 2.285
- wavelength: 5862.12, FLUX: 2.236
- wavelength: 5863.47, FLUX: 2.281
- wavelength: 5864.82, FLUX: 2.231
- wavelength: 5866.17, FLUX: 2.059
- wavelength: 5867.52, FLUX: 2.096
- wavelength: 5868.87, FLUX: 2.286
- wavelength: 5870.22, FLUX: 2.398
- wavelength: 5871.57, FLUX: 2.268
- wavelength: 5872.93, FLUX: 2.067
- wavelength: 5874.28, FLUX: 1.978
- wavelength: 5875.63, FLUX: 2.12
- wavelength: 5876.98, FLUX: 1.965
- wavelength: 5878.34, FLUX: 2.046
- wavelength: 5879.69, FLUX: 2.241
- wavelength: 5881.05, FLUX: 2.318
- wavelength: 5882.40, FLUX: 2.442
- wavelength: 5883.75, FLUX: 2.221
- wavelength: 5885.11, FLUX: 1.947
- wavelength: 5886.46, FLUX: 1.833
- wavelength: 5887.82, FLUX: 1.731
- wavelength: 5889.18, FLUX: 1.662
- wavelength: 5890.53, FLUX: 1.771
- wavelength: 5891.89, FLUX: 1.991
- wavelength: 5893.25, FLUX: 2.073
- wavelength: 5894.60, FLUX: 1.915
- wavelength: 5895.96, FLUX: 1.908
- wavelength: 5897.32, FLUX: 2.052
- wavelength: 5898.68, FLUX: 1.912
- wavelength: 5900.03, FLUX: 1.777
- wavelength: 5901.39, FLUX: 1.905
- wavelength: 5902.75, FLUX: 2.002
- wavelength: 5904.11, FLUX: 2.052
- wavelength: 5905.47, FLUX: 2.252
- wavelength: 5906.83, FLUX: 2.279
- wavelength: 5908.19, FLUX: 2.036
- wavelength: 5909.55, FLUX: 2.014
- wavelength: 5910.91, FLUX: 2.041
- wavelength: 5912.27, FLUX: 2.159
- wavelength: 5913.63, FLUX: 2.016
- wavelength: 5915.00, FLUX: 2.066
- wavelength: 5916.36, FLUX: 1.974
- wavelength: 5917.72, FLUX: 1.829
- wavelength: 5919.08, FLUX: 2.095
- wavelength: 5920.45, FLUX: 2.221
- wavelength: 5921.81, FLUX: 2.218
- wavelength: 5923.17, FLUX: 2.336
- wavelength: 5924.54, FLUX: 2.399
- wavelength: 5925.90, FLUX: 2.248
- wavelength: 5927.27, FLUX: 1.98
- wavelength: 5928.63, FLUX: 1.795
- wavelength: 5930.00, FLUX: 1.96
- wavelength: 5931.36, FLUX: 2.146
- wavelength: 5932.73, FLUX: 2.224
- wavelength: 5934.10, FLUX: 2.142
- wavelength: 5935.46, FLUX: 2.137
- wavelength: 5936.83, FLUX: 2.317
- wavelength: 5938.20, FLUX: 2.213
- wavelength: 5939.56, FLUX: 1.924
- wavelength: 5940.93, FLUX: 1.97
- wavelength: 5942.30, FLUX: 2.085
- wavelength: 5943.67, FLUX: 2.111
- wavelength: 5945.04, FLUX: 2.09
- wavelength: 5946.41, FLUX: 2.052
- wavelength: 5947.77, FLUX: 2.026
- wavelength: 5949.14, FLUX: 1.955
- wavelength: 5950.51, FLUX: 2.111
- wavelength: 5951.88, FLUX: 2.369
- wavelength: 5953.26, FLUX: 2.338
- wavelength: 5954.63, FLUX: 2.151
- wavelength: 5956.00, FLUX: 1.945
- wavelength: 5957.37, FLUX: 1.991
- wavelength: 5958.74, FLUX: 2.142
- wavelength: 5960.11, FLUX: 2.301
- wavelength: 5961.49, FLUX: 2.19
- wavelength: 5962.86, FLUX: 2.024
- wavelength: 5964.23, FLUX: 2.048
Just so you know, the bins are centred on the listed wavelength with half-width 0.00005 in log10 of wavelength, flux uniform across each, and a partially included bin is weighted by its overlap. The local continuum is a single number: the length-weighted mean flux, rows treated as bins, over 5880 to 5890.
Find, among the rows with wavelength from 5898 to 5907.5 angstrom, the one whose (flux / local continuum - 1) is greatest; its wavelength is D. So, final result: 5906.83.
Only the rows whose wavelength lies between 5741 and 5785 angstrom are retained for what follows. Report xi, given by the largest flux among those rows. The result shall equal 2.461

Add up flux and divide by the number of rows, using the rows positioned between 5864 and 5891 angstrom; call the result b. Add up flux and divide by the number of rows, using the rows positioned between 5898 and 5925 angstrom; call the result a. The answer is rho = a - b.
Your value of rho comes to 0.00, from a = 2.079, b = 2.08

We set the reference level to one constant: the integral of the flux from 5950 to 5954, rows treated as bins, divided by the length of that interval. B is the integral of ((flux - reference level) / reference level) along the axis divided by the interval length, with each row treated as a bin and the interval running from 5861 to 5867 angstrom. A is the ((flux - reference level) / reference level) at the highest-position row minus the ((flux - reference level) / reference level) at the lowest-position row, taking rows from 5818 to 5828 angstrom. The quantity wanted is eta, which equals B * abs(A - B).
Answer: -0.0022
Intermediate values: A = -0.10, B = -0.03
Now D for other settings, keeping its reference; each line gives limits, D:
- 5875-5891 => 5882.40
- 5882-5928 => 5882.40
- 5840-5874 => 5841.91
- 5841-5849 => 5841.91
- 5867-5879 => 5870.22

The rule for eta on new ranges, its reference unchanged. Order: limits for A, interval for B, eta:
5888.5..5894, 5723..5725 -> -0.0197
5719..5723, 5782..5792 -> 0.0035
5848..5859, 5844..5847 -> 0.0000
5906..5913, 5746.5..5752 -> 0.0023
